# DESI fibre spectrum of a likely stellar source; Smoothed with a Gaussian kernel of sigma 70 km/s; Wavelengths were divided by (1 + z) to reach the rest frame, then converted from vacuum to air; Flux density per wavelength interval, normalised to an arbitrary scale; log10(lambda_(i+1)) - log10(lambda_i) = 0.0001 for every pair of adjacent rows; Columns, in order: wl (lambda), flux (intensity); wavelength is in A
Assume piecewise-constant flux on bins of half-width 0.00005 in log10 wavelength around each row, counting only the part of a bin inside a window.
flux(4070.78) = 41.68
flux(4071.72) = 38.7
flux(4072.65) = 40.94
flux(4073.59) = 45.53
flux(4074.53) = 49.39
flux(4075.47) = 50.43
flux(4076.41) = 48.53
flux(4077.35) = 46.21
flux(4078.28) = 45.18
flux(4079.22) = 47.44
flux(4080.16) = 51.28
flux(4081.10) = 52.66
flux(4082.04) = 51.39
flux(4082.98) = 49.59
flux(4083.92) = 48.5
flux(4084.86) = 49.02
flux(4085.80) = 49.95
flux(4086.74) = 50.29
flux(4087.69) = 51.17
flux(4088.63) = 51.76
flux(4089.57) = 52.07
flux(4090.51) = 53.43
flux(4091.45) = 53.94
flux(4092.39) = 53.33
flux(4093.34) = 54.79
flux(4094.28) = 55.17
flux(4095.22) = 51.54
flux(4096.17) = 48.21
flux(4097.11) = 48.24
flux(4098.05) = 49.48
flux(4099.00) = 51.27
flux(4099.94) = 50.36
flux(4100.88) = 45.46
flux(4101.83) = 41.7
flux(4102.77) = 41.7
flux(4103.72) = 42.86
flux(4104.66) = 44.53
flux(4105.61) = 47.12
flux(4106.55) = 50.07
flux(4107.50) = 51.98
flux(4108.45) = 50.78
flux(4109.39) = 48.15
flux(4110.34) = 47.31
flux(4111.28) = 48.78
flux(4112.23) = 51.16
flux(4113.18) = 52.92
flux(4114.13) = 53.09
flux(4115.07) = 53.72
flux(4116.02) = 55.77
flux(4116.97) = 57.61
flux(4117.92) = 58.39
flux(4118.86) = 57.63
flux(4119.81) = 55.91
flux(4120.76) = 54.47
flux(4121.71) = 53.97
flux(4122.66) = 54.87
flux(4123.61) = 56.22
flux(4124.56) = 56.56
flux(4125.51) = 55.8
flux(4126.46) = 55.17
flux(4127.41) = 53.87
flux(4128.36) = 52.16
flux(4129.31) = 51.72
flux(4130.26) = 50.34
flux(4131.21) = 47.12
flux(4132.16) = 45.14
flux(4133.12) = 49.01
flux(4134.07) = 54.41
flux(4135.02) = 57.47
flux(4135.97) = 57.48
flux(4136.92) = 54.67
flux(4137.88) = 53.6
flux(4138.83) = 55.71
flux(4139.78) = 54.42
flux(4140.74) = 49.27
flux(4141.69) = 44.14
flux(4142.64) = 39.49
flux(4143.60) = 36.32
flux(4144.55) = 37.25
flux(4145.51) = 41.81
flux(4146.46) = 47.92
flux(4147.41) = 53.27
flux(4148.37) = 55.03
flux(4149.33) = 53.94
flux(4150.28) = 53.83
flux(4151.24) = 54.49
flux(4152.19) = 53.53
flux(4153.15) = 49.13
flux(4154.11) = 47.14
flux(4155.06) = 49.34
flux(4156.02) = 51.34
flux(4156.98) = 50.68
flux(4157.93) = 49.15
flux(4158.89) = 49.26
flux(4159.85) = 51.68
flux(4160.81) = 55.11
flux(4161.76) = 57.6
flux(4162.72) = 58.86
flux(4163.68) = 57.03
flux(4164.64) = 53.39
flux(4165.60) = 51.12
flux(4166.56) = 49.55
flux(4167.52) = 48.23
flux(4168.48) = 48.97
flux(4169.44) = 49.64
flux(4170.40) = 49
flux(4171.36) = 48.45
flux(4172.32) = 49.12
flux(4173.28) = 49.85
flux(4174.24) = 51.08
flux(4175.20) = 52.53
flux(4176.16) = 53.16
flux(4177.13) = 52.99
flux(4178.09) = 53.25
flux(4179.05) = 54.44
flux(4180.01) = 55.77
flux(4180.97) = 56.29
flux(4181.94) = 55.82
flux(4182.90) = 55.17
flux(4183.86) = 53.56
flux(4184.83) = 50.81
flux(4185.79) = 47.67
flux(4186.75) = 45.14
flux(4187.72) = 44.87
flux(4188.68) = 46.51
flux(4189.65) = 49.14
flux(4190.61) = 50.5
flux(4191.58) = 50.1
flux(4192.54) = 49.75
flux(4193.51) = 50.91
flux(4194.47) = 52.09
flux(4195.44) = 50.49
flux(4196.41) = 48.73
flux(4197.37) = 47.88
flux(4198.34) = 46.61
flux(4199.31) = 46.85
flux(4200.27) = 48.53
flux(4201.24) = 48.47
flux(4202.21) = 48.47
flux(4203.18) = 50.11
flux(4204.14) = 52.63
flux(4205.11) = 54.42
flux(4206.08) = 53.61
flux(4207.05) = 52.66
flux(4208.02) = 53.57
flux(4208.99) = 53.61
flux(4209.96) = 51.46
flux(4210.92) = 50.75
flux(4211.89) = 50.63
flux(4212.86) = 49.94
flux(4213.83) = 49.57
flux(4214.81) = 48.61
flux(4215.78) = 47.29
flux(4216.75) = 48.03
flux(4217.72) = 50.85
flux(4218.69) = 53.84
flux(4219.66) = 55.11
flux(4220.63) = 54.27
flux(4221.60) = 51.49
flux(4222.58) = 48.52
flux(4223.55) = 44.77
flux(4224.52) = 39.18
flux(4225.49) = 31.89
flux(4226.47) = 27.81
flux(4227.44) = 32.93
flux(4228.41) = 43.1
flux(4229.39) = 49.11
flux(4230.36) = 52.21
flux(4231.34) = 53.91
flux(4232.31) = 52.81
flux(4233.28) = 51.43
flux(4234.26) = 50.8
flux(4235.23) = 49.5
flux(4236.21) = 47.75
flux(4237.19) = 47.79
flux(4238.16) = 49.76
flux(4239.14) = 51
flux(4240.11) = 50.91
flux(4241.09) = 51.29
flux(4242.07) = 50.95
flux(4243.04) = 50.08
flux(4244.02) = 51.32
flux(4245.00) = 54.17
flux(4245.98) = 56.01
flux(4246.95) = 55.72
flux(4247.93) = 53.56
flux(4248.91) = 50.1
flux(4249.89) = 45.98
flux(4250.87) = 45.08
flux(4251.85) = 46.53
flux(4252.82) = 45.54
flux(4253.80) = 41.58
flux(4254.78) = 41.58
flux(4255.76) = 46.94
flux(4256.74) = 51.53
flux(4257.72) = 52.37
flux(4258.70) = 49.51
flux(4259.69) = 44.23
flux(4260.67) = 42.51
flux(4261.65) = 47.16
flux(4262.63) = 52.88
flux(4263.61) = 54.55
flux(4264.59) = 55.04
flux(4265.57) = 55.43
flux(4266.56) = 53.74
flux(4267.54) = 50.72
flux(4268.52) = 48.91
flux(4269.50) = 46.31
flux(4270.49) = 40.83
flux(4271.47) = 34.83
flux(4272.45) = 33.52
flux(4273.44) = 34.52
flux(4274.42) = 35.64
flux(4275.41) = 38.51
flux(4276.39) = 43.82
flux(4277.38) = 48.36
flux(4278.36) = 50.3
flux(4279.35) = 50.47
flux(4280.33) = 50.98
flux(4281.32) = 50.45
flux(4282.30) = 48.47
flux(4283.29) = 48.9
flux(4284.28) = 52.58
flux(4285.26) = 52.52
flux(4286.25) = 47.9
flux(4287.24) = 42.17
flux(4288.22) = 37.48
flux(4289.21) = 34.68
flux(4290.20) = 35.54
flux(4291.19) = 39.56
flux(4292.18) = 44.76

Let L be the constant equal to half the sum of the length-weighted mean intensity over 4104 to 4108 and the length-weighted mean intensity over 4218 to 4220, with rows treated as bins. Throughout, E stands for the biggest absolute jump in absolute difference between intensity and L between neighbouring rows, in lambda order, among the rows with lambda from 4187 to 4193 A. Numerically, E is 3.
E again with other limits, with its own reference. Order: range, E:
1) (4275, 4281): 5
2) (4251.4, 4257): 5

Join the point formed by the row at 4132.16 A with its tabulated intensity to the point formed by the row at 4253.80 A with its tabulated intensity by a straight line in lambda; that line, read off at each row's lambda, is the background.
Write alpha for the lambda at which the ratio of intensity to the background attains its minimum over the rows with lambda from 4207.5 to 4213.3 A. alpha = 4212.86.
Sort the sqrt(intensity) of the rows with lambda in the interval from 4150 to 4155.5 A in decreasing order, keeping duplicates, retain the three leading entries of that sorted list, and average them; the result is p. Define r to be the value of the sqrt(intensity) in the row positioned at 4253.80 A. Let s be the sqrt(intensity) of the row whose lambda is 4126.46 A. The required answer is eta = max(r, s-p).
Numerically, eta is 6.45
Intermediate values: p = 7.35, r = 6.4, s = 7.4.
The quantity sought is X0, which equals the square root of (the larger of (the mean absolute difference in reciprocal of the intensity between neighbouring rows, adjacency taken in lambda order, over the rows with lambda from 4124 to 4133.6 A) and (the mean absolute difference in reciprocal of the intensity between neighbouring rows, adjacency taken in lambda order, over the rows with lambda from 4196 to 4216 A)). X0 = 0.0263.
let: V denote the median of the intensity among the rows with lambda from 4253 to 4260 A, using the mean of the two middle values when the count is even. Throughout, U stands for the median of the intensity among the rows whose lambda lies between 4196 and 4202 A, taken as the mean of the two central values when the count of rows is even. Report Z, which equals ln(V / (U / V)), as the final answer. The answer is 3.82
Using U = 48.2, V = 47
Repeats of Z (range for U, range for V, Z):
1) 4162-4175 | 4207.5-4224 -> 3.95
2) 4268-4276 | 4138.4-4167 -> 4.26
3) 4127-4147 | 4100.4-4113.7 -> 3.81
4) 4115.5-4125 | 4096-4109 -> 3.73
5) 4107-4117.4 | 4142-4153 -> 4.00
